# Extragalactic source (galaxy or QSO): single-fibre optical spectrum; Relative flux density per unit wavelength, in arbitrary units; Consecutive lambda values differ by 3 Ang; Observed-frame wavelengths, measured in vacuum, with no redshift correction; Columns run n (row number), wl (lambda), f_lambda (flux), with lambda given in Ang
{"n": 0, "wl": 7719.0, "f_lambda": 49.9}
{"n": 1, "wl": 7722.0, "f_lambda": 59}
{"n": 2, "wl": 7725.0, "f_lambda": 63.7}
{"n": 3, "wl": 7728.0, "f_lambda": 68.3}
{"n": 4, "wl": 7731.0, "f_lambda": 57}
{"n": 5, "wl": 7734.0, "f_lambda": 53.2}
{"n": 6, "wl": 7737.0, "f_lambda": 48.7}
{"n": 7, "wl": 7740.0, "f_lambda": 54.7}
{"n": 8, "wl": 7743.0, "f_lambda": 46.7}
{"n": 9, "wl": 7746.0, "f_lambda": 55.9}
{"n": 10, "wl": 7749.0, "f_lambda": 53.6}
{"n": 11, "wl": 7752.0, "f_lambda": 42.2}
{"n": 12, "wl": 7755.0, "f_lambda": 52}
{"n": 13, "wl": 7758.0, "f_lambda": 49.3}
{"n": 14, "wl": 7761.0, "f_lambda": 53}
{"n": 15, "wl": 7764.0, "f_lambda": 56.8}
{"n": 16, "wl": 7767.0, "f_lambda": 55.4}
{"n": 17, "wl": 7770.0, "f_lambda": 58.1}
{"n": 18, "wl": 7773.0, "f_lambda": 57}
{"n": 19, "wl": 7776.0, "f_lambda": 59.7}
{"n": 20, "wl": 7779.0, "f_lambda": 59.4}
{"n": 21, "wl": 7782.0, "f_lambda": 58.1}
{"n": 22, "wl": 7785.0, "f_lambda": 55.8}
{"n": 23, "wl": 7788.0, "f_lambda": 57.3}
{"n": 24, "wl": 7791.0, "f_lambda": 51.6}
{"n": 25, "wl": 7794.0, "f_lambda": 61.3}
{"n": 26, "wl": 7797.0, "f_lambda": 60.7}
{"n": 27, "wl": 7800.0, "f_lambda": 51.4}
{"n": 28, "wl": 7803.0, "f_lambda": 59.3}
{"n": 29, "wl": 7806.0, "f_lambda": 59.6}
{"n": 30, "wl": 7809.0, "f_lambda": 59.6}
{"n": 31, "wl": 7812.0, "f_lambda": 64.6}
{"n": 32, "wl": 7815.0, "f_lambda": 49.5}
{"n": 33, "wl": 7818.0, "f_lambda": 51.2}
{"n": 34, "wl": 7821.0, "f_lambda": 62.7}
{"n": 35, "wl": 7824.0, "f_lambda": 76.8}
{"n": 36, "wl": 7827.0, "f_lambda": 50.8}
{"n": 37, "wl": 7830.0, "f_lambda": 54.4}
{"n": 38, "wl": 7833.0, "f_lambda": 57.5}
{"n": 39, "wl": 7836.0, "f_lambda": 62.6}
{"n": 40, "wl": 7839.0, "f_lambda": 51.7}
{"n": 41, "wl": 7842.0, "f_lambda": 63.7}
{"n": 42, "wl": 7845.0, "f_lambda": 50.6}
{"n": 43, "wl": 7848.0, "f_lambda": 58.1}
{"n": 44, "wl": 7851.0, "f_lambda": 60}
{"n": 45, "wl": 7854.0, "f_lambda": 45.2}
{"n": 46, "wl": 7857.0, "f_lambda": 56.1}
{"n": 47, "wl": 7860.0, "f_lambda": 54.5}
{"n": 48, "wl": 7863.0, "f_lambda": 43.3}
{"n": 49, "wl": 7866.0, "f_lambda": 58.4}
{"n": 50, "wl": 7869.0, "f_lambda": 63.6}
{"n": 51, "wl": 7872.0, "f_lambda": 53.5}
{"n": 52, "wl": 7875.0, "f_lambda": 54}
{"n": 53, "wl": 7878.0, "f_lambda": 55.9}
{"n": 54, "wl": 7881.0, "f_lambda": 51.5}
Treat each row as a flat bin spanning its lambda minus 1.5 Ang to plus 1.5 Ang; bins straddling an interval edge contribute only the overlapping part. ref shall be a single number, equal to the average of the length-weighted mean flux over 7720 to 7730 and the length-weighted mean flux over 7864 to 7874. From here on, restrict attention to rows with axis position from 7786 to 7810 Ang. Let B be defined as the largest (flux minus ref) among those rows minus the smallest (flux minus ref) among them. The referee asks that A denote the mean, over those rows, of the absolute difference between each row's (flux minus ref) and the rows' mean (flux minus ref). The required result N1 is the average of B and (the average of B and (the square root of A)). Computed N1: 8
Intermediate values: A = 3.1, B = 10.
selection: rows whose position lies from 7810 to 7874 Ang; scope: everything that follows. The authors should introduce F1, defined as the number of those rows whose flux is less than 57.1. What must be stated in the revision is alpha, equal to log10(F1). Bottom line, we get 1.04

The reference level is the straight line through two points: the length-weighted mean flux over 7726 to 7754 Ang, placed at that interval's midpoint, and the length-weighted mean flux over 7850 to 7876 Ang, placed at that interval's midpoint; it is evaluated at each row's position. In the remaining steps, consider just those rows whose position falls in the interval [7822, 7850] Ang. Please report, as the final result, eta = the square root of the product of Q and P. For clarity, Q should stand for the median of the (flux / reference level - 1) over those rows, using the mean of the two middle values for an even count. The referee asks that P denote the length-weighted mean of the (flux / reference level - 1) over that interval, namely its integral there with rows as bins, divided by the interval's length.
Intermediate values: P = 0.08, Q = 0.06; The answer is 0.073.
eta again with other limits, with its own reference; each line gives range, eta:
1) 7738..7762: 0.033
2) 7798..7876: 0.050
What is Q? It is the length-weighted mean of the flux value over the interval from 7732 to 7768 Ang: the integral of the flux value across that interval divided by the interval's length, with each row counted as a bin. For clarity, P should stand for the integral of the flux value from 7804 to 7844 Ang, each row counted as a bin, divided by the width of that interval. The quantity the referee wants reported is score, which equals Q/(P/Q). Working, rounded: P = 58.7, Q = 51.8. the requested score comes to 46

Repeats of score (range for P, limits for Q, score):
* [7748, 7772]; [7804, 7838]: 66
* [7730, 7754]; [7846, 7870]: 58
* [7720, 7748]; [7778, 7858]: 59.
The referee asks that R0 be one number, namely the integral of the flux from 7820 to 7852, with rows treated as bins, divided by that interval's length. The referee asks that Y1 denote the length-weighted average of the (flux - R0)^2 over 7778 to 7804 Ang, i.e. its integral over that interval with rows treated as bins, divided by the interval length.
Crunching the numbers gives 15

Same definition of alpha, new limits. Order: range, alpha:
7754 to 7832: 1.11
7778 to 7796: 0.30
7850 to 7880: 0.85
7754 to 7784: 0.78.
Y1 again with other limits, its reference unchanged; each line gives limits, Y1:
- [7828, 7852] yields 24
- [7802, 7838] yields 52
